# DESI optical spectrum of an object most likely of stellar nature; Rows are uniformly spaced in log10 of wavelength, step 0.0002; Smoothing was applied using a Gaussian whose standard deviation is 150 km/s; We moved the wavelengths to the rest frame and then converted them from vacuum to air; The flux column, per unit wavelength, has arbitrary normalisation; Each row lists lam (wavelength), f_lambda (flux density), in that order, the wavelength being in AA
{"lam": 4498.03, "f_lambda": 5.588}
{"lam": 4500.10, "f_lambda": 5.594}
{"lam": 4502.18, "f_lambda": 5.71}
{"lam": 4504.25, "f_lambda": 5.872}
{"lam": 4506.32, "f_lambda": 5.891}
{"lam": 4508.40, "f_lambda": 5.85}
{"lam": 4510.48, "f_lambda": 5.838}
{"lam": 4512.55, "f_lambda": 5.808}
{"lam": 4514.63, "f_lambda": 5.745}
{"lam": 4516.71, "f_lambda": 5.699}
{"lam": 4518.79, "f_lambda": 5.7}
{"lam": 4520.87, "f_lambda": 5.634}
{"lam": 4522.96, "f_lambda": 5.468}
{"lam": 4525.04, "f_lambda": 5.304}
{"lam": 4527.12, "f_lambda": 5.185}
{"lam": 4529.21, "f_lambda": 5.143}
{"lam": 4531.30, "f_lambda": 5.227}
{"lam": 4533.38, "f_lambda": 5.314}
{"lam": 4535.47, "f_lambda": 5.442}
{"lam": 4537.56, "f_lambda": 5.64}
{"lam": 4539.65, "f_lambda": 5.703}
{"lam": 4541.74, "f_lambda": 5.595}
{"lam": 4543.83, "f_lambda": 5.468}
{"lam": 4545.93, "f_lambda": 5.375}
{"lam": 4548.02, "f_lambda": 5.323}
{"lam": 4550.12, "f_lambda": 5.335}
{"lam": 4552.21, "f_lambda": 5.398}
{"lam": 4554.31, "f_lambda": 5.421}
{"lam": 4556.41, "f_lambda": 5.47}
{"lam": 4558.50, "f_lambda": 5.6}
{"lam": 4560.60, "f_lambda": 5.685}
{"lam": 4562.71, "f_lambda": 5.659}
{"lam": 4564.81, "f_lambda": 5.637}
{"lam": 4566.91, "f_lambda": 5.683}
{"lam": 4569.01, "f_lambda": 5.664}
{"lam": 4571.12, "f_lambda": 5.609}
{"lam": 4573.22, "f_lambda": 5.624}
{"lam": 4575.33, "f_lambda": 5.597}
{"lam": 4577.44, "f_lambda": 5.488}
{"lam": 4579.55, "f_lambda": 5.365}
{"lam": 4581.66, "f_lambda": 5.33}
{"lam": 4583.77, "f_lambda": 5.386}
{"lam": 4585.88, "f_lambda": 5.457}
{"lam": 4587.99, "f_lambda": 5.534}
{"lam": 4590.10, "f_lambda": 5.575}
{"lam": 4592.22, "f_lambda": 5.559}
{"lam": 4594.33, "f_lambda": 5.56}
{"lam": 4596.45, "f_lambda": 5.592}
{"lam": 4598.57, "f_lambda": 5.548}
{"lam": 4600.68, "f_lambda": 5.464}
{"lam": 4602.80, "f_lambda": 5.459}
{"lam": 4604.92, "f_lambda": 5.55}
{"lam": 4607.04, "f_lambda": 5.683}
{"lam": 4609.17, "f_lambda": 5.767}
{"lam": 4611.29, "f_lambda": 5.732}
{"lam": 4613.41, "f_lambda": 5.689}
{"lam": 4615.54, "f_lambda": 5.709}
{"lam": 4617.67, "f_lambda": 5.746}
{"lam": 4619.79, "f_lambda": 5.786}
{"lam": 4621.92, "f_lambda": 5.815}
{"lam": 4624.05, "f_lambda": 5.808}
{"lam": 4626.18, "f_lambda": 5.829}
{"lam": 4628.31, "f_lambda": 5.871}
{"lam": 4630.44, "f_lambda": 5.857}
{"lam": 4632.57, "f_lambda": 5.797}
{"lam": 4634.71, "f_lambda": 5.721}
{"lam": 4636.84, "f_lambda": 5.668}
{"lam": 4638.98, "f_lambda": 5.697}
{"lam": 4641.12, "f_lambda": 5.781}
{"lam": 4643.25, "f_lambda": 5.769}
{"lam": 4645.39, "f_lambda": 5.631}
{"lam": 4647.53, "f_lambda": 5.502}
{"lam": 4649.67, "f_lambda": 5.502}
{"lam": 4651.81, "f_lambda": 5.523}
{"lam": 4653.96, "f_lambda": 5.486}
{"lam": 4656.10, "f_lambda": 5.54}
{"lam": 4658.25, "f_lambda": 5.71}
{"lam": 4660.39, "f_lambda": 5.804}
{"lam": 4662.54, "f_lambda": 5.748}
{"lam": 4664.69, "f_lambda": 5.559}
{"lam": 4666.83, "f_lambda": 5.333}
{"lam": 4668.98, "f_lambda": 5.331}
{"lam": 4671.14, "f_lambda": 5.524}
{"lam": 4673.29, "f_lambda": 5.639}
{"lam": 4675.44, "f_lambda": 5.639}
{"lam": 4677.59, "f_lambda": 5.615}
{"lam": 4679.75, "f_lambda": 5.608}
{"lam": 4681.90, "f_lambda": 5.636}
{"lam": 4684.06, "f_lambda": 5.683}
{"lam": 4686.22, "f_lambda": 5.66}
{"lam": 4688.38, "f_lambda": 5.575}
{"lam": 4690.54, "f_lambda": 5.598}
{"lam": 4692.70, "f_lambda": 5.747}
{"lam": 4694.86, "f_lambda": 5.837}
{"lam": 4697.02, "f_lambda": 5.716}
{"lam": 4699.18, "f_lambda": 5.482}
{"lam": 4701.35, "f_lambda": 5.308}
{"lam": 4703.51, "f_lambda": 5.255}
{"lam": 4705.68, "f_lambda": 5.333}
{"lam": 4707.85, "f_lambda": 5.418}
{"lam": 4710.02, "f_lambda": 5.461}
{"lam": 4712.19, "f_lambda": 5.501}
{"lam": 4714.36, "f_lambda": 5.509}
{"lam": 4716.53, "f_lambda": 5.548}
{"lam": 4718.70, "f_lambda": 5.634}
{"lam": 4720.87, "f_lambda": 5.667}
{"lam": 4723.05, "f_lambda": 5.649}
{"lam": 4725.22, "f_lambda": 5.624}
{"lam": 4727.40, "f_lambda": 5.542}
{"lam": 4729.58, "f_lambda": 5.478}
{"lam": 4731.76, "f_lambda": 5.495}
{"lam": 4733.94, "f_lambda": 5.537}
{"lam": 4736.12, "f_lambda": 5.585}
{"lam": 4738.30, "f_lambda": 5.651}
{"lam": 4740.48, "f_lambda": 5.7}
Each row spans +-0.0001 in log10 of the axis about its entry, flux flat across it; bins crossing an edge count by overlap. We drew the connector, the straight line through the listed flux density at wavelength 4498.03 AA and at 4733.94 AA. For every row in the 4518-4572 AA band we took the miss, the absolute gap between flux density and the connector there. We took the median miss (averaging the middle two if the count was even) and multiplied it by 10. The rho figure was 1.2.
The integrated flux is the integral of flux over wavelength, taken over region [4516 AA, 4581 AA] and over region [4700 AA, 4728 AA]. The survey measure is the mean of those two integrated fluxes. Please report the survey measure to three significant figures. 256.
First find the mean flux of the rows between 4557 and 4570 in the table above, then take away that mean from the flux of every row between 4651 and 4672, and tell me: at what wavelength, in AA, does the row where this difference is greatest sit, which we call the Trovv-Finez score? 4660.39 AA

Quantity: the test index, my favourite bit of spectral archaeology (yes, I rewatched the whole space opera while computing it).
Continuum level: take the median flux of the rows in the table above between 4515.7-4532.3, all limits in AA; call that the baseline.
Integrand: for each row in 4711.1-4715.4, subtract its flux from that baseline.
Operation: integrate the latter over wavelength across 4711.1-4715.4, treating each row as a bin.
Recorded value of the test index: -0.5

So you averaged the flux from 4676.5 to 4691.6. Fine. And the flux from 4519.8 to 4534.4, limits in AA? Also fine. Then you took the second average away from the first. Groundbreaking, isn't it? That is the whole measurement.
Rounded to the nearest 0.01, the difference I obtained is 0.30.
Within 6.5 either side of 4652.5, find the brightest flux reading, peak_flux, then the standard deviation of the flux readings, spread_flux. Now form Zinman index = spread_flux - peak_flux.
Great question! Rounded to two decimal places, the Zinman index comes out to -5.63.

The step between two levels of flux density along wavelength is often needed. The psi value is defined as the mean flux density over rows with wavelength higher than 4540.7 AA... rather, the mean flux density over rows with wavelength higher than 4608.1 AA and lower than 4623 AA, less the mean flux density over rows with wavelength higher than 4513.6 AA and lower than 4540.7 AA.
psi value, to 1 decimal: 0.3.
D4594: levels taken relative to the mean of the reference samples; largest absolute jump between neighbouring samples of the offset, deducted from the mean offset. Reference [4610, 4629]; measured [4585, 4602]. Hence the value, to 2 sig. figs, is -0.32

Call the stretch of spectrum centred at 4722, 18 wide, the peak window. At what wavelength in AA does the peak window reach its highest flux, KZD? 4720.87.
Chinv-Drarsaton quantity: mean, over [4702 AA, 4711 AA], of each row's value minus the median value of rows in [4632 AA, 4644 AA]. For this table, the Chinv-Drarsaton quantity -0.38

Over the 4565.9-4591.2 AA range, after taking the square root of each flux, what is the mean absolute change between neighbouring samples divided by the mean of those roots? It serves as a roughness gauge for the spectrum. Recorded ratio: 0.005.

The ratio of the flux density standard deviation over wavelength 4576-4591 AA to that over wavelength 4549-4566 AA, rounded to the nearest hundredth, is 0.67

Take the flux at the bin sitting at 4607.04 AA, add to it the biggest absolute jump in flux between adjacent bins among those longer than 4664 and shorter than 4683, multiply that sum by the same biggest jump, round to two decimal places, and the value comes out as 1.34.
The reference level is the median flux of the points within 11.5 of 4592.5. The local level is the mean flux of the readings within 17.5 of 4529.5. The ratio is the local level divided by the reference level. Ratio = 0.99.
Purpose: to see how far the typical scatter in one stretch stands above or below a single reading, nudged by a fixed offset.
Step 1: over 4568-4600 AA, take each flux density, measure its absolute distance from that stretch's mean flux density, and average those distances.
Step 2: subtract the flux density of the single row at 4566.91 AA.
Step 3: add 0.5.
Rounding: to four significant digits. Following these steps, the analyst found -5.103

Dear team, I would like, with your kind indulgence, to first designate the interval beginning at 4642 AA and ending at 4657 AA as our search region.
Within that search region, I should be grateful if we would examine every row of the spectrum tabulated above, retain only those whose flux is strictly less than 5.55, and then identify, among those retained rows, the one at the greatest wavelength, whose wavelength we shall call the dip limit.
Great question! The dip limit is 4656.10 AA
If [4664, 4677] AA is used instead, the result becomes 4671.14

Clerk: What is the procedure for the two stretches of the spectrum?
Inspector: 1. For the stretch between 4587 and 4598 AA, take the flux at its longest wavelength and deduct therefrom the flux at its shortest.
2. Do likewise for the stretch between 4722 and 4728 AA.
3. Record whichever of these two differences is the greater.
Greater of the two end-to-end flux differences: 0.1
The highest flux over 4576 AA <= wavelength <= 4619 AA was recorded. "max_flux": 5.767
